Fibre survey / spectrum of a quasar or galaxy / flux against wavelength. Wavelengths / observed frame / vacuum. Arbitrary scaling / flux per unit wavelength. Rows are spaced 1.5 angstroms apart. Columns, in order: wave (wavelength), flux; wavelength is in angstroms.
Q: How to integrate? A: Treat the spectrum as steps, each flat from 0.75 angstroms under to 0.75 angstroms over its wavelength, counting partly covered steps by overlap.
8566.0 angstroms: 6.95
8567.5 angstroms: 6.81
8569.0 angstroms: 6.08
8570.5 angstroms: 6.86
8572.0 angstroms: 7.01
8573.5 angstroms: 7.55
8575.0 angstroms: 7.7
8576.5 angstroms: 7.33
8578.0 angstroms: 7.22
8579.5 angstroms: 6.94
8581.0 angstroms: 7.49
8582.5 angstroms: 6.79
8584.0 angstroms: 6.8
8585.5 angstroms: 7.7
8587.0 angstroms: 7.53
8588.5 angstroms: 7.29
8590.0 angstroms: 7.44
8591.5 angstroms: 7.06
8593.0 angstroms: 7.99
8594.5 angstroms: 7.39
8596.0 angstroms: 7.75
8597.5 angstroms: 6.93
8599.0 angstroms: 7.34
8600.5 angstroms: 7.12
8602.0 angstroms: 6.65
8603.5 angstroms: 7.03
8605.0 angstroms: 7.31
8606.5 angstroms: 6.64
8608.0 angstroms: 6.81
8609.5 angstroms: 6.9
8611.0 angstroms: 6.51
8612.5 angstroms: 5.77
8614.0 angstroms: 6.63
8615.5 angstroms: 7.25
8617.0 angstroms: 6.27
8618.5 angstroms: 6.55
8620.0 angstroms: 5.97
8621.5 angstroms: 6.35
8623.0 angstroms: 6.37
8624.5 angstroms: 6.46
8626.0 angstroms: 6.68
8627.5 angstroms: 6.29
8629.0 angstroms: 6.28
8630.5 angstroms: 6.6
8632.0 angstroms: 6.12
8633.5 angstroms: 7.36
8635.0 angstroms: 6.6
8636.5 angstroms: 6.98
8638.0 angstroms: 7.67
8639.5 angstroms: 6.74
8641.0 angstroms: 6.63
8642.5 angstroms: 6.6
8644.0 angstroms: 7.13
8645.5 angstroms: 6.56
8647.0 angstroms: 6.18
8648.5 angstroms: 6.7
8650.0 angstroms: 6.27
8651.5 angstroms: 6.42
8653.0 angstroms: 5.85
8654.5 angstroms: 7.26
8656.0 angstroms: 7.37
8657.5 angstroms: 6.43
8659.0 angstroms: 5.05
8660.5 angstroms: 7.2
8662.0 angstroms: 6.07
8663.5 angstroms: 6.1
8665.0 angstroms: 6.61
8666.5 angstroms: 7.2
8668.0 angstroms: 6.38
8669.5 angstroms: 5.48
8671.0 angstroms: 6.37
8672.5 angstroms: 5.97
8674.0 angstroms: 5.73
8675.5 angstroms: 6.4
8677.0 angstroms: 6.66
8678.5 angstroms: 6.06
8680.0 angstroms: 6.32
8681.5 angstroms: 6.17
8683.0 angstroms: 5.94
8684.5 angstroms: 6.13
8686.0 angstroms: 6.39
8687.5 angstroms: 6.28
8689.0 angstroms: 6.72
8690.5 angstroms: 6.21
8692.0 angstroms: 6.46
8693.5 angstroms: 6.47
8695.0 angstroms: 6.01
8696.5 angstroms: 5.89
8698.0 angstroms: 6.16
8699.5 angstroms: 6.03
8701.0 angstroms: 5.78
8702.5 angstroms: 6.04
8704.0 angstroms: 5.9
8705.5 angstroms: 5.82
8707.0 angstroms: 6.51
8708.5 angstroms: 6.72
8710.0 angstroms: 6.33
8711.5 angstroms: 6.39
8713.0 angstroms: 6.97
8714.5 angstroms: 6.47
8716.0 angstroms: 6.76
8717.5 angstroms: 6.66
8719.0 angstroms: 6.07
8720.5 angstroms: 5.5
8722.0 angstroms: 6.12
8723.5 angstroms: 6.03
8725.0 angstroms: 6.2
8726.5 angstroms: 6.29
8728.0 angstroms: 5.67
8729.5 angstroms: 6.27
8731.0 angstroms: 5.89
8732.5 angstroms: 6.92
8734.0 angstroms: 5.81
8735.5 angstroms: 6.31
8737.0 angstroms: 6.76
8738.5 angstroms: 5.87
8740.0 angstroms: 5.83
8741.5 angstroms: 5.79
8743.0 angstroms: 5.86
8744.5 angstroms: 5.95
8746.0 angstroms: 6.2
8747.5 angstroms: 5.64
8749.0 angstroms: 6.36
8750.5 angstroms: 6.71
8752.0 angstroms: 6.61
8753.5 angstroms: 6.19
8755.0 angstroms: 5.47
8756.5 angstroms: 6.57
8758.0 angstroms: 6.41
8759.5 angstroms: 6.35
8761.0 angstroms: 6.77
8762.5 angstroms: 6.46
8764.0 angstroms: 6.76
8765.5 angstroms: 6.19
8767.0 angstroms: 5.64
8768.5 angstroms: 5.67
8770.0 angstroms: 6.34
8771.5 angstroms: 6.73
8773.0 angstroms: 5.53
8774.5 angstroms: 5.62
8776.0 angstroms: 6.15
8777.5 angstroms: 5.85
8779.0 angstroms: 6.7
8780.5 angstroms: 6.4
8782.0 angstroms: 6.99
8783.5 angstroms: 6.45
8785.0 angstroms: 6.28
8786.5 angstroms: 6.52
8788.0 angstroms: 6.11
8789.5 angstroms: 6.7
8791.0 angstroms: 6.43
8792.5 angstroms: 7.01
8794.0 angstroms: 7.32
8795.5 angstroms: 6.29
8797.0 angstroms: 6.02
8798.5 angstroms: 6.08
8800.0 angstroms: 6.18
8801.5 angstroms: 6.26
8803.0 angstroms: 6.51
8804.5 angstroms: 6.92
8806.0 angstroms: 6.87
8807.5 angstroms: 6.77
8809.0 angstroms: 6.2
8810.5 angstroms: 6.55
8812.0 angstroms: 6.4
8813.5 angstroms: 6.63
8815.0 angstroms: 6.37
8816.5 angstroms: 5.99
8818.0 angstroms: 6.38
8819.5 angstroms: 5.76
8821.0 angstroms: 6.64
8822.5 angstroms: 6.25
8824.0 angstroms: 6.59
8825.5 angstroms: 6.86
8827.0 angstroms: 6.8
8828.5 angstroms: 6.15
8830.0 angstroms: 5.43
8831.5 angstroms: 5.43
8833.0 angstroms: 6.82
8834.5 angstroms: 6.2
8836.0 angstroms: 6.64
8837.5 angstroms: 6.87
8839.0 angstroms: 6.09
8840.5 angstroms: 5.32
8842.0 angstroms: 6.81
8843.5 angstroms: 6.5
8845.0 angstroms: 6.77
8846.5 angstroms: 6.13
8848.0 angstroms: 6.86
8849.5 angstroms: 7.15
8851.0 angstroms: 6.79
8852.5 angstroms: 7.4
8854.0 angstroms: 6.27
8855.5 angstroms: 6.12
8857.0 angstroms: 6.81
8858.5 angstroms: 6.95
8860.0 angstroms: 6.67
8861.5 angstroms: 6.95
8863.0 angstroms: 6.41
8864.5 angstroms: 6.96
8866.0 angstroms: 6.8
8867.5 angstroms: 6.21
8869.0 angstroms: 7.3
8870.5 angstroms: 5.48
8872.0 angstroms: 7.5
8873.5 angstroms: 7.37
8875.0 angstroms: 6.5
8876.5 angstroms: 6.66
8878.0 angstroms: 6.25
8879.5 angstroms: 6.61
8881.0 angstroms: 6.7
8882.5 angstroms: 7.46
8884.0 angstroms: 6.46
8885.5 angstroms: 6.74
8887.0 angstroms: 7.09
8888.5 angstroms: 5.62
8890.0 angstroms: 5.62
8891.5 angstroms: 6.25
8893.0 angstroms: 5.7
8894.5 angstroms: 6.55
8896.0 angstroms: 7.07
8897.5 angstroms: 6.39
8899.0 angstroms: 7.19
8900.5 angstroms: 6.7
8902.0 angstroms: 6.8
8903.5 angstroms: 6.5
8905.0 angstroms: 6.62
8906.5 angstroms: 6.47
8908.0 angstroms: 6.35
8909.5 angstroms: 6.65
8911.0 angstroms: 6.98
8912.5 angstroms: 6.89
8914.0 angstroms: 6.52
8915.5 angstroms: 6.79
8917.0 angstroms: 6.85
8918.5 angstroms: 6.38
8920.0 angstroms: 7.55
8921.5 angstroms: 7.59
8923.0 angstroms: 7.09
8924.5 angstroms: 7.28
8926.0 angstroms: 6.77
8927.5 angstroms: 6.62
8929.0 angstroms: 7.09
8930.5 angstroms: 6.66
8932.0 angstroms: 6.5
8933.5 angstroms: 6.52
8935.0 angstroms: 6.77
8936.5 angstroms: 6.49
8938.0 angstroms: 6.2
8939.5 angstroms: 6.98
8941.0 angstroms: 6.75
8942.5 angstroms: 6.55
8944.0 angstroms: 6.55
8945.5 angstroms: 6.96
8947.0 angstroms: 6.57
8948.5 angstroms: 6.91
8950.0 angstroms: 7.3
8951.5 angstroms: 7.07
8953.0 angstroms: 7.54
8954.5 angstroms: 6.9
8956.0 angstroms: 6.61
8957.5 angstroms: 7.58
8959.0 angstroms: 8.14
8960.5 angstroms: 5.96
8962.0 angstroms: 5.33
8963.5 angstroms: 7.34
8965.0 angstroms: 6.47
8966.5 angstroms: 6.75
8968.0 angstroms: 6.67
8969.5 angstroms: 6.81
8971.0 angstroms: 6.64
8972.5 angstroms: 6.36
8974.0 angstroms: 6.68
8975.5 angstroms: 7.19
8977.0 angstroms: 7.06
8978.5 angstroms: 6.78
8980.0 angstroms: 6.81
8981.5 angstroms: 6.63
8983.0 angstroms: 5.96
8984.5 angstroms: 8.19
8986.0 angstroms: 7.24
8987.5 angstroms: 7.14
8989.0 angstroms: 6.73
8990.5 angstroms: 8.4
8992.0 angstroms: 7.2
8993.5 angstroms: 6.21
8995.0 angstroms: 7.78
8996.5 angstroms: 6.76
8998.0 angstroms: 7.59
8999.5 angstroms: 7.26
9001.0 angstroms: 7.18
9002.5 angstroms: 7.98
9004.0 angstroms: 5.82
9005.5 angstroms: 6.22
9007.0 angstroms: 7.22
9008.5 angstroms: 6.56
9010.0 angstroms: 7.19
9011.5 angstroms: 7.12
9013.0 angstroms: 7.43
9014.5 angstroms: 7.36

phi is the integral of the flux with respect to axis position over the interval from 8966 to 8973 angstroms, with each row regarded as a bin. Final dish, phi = 46.6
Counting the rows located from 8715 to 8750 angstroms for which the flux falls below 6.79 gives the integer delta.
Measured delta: 22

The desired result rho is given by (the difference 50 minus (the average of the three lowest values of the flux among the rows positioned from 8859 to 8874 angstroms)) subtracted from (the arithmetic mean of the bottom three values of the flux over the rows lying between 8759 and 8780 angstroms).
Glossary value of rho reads -38.4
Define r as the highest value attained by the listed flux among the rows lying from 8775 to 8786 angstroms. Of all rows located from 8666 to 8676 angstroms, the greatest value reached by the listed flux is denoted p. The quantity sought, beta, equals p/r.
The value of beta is 1.03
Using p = 7.2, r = 6.99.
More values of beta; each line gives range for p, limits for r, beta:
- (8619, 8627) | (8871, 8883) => 0.89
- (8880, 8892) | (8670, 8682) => 1.12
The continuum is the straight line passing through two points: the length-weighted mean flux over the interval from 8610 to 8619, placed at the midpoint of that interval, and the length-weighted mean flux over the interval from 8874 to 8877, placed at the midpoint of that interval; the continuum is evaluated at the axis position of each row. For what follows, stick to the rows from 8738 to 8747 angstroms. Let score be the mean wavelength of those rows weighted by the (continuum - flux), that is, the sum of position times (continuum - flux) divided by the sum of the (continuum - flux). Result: 8741.9 angstroms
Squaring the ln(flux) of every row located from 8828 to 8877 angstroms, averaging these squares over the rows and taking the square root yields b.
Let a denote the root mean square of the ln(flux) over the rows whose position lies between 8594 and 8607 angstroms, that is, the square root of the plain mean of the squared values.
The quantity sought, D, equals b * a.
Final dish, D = 3.69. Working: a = 1.96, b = 1.88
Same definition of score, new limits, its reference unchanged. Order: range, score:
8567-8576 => 8573.4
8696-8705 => 8700.4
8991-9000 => 8996.7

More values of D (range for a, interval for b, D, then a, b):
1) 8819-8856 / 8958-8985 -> 3.55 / 1.86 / 1.91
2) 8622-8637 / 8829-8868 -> 3.52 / 1.88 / 1.87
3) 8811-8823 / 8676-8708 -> 3.35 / 1.84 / 1.82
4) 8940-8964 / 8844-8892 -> 3.65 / 1.93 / 1.89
